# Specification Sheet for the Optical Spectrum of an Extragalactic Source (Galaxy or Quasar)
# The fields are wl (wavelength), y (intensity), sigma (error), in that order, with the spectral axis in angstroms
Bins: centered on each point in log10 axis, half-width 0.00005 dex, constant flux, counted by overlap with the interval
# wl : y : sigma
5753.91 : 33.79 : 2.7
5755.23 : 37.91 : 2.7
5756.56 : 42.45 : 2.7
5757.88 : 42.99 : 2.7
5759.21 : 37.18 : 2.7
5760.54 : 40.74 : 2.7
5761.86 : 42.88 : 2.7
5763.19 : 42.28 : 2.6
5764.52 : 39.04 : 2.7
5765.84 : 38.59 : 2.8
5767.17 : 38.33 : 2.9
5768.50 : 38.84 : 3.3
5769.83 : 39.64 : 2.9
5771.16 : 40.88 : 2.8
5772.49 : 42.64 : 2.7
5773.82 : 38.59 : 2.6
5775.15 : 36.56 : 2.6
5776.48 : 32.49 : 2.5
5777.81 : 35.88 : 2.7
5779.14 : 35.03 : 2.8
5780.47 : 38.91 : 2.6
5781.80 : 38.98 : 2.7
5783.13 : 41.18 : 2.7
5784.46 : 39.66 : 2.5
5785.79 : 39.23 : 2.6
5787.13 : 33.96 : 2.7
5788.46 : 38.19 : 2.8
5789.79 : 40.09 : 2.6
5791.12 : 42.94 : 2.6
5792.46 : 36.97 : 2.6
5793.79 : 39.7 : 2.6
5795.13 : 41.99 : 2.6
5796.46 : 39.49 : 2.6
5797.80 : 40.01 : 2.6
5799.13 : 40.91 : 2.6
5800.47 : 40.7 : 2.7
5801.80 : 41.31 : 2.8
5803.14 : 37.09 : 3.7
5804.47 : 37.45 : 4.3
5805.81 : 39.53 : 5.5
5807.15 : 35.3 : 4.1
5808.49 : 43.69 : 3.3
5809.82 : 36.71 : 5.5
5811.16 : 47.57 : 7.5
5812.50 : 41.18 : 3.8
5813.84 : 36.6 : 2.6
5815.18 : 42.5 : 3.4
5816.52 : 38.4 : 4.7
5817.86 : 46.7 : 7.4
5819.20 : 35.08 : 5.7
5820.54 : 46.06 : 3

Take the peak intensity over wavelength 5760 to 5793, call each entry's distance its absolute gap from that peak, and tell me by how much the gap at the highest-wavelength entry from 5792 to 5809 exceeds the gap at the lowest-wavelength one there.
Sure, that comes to -5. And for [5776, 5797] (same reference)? -7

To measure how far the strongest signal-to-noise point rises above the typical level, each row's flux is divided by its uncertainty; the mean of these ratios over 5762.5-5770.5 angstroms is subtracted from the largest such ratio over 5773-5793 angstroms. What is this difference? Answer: 2.7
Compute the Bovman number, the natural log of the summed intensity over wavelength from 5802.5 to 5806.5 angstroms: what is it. 4.74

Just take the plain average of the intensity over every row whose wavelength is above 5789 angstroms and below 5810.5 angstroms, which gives 39.6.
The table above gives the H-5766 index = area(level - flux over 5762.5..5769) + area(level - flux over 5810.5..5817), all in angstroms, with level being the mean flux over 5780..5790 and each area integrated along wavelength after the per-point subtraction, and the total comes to -21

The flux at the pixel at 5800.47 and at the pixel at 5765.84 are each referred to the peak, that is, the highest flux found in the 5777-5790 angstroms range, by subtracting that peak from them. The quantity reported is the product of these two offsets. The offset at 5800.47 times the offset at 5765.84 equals 1.2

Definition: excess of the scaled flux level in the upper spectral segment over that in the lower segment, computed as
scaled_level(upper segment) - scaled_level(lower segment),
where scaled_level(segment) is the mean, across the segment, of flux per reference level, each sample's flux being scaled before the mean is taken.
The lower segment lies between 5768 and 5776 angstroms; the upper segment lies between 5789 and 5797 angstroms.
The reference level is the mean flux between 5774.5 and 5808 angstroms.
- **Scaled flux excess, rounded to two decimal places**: 0.02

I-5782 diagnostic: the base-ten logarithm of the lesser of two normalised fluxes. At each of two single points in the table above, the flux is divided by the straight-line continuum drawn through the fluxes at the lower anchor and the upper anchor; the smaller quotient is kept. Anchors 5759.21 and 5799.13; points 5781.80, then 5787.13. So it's -0.069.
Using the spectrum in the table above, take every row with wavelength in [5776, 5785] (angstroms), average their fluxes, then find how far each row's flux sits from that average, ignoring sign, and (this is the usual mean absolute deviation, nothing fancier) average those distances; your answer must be 2.55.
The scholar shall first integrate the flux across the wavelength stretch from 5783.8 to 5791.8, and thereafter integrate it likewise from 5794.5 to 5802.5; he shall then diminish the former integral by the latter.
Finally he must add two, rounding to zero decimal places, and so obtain -12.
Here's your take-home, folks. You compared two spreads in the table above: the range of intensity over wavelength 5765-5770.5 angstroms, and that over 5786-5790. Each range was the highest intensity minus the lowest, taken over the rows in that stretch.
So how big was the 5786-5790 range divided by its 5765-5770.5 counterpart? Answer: 4.7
